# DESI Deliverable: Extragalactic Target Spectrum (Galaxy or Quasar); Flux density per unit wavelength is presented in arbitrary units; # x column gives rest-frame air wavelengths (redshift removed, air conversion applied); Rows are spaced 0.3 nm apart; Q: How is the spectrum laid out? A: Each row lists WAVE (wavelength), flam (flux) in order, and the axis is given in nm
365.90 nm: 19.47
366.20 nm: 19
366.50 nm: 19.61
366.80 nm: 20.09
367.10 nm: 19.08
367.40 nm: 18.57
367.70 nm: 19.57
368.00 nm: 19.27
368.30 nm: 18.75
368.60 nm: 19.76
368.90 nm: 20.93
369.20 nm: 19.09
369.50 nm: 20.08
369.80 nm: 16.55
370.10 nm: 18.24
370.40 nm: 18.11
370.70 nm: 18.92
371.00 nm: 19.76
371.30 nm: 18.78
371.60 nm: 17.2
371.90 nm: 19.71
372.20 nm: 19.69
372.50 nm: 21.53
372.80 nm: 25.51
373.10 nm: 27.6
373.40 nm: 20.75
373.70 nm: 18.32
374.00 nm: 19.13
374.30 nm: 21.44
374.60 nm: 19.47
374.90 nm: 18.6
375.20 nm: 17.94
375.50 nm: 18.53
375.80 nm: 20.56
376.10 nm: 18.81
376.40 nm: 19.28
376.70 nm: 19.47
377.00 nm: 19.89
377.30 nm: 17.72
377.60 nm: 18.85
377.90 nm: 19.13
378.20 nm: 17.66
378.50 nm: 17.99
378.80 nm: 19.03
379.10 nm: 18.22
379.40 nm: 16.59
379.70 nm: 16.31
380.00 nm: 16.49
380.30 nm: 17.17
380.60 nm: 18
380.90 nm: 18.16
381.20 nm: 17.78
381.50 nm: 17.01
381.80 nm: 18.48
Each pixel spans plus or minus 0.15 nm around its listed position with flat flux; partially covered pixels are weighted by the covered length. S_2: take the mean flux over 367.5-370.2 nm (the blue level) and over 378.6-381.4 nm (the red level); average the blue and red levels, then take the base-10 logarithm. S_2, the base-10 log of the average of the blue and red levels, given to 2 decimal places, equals 1.26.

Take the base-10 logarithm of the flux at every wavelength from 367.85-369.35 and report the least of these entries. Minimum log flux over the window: 1.27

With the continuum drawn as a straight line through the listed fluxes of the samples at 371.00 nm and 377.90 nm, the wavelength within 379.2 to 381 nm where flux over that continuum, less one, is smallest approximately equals 379.70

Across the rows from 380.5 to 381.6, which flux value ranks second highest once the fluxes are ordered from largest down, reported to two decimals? 18.00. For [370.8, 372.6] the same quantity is 19.76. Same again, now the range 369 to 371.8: 19.76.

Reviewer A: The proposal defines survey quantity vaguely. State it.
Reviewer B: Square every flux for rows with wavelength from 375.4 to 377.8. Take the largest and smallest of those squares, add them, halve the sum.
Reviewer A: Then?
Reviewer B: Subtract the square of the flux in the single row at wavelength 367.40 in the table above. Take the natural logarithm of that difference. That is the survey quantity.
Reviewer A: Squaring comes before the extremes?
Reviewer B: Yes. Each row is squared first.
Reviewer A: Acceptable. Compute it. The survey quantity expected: 3.2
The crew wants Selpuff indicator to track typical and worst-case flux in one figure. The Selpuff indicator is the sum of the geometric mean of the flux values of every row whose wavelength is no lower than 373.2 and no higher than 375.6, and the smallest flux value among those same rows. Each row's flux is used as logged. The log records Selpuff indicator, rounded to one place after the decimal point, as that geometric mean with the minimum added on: 37.2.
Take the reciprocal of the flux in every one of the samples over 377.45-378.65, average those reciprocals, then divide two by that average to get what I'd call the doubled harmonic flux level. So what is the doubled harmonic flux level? 36.8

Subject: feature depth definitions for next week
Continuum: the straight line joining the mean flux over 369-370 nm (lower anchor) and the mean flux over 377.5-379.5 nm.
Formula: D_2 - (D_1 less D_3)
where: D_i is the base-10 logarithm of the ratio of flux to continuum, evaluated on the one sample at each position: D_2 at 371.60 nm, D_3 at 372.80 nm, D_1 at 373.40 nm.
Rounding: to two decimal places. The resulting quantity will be 0.06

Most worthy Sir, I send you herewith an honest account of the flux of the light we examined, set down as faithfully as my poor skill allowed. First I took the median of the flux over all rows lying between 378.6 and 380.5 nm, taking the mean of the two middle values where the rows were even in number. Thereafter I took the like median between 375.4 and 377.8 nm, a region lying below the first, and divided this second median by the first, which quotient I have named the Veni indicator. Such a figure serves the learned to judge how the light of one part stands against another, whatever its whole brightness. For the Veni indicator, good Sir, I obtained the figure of 1.13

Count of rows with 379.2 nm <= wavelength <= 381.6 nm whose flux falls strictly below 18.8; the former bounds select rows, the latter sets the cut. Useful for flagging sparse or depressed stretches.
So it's 8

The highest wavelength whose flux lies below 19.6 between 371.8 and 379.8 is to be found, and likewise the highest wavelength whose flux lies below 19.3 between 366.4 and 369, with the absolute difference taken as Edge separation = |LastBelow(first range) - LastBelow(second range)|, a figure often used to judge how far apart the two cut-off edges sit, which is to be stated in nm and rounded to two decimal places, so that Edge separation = 11.40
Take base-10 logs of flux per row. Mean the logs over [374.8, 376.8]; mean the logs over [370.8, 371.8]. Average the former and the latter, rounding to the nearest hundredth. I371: 1.27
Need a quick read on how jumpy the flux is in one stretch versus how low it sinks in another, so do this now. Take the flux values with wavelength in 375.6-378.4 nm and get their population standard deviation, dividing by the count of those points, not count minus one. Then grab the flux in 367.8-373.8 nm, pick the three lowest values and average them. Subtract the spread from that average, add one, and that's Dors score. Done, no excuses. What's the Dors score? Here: 17.4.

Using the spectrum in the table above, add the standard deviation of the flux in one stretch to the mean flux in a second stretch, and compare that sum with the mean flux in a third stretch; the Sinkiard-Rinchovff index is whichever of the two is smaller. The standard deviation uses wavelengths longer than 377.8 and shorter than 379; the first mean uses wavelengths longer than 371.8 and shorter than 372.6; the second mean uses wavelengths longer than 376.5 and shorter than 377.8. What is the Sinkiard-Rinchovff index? 19.0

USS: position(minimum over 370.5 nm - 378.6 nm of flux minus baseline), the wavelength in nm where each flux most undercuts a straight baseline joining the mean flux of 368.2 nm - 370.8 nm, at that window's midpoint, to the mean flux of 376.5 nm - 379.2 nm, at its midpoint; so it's 371.60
